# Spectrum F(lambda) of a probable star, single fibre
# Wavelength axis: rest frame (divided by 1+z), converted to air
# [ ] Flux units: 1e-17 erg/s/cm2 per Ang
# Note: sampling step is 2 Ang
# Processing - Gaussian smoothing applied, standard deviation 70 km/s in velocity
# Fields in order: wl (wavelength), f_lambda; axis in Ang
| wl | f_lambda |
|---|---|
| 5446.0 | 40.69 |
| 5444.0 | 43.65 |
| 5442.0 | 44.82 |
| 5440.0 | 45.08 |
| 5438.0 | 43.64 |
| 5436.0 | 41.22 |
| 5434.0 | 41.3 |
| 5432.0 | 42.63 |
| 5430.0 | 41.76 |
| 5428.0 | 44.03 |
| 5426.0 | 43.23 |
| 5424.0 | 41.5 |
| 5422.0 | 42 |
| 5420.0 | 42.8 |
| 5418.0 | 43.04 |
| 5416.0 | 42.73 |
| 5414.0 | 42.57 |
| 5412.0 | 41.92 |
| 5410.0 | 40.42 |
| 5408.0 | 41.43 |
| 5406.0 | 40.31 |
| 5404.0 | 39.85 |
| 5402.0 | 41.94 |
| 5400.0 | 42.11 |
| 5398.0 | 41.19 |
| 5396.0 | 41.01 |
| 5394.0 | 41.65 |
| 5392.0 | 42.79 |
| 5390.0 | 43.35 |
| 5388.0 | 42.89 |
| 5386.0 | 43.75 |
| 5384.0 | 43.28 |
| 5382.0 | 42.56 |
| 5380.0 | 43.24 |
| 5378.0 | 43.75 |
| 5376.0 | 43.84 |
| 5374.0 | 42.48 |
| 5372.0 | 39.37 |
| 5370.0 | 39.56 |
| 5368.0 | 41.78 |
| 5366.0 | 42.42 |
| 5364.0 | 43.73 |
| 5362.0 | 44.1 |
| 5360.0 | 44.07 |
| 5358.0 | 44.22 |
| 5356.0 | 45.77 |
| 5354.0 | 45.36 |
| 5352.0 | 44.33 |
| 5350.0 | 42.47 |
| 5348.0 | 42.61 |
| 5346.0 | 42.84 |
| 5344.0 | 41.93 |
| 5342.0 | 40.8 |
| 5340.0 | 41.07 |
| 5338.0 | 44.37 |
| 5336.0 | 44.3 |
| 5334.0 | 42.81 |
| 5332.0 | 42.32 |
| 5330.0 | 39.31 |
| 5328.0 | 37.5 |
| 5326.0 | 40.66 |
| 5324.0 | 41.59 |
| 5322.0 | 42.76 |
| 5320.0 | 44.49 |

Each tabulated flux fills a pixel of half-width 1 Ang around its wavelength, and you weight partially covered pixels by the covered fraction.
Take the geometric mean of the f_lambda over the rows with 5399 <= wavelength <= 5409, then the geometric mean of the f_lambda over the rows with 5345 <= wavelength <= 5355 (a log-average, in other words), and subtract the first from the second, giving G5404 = 2.4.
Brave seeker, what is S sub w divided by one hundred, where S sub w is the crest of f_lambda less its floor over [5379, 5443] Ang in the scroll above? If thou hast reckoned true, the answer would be 0.052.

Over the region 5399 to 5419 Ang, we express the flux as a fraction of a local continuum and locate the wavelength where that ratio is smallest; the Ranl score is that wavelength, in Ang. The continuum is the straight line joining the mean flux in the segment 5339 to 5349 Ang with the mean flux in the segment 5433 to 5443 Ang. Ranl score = 5404.0 Ang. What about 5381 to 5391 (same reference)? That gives 5382.0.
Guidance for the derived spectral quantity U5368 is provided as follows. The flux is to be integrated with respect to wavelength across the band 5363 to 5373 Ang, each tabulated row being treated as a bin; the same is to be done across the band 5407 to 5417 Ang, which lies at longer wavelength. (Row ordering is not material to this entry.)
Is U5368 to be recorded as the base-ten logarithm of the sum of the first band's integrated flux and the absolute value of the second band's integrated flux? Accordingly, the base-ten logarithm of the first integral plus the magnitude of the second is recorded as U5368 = 2.92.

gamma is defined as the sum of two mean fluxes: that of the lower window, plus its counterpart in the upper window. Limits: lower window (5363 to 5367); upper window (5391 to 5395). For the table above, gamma 85.3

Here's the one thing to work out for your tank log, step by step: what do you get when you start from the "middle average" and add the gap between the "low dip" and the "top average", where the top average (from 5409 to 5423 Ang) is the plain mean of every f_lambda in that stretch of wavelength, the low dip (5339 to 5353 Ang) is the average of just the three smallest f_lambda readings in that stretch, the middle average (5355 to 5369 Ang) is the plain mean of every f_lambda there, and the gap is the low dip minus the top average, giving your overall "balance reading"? 42.8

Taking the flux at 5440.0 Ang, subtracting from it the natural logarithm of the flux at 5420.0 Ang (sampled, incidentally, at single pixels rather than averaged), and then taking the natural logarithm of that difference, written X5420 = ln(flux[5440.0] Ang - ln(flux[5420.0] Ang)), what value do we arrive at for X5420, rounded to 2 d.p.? 3.72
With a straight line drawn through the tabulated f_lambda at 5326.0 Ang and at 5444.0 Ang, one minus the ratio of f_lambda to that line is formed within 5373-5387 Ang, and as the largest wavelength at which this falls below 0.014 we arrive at 5386.0 Ang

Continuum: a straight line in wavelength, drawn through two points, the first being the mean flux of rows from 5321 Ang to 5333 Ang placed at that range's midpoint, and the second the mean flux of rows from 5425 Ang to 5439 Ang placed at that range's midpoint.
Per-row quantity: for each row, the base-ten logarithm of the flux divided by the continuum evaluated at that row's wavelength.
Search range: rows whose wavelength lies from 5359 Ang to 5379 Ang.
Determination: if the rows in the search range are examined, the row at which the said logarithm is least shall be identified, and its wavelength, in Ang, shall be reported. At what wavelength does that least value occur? 5372.0 Ang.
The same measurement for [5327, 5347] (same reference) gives 5328.0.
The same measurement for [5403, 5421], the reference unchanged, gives 5404.0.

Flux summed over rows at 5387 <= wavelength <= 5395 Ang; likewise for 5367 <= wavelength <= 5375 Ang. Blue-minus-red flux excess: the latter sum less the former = -7.5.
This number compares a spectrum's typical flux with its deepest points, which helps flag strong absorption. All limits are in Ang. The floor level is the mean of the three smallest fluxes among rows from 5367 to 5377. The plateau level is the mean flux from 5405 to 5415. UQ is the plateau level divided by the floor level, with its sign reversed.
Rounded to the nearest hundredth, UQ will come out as -1.03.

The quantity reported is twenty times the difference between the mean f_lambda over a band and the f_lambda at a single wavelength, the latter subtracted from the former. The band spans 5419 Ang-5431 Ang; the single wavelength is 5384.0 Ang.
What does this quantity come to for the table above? -15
